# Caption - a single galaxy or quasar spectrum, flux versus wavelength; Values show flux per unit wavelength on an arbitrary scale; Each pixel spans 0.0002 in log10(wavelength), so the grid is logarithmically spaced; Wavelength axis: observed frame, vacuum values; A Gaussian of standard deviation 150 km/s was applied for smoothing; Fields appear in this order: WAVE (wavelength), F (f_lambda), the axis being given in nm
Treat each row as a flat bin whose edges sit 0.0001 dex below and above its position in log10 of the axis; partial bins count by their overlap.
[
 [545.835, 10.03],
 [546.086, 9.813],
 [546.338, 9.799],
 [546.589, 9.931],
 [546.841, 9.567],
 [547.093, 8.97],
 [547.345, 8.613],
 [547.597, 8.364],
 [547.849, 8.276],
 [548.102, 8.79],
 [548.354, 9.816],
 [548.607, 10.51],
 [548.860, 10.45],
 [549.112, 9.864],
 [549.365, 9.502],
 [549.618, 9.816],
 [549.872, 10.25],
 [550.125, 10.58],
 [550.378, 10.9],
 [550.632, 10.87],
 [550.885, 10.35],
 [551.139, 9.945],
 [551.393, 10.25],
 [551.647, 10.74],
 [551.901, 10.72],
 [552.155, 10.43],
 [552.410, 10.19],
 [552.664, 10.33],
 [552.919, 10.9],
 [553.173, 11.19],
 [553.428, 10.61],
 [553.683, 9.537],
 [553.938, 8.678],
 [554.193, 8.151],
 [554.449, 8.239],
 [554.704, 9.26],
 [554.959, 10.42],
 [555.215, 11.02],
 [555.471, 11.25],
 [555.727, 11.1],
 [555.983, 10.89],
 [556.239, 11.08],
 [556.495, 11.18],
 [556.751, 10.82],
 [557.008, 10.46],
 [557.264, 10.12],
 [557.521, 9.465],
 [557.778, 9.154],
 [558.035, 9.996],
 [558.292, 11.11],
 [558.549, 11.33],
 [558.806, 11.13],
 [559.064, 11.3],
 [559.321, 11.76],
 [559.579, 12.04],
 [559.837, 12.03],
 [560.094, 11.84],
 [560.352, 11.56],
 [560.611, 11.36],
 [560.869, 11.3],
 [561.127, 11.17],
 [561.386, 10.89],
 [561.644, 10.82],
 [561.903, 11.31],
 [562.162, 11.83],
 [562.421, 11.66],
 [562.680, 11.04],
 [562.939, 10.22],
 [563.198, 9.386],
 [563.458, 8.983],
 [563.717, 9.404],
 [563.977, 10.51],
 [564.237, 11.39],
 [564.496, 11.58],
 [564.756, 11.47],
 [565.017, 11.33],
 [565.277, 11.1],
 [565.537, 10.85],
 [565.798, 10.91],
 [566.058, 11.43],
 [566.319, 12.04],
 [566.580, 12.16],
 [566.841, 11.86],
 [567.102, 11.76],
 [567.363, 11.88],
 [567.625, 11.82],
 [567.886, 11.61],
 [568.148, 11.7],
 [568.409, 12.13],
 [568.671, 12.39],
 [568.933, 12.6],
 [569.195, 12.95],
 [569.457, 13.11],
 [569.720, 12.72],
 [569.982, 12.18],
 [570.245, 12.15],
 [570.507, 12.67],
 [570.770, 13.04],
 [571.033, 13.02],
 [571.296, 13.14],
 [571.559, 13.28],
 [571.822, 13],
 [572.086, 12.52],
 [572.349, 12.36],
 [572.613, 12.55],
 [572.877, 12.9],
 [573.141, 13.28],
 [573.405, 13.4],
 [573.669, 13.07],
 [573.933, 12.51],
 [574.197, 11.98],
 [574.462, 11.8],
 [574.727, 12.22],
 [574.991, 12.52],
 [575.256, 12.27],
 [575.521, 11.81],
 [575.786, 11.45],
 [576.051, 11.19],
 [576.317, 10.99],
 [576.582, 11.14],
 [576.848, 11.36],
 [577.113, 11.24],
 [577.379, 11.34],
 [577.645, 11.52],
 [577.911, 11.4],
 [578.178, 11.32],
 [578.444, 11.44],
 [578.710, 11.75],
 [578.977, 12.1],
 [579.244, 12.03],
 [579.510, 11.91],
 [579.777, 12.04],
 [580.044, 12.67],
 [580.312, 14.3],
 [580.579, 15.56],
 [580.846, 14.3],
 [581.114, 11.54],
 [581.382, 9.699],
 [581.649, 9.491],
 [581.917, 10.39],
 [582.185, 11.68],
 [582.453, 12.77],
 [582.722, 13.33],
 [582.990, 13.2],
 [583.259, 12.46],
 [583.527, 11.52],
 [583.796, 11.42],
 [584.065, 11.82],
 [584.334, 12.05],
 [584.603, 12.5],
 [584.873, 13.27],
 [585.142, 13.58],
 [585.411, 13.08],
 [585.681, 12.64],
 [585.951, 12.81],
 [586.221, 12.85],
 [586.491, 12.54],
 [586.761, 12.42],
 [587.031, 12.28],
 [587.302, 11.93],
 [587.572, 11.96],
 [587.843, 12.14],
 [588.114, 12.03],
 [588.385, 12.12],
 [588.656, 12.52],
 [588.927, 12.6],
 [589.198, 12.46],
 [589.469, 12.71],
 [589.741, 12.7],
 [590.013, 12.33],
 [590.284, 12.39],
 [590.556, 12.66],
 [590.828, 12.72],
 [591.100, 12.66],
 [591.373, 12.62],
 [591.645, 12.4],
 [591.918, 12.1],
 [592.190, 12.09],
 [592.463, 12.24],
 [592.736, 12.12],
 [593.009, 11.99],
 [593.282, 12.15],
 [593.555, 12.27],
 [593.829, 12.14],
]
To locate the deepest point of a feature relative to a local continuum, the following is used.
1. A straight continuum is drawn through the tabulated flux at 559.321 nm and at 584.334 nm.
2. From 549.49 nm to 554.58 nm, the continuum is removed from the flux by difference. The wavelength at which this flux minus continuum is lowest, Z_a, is 554.193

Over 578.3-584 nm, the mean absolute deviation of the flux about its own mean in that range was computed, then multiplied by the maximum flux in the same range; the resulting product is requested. 17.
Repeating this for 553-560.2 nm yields 11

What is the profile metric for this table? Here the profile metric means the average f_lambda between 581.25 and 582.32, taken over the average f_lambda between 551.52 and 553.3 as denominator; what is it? 0.97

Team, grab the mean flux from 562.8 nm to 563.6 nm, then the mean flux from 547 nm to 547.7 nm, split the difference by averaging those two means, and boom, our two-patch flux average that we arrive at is 9.1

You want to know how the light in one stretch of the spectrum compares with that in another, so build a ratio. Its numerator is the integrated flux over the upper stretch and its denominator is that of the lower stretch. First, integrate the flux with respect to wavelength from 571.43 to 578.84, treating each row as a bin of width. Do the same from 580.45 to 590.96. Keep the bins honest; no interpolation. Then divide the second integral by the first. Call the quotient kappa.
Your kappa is 1.5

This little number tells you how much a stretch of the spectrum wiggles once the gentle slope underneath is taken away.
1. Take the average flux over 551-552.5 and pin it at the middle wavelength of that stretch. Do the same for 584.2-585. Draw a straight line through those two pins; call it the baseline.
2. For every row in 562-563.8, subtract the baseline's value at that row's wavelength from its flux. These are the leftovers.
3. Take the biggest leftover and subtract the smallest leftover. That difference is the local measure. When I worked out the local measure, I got 2.9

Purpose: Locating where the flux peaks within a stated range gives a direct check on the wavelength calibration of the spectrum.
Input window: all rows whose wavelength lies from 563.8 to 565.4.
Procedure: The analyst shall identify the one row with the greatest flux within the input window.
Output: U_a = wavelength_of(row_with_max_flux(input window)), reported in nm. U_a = 564.496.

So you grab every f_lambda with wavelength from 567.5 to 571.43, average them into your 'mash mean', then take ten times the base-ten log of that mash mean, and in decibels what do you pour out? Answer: 11.0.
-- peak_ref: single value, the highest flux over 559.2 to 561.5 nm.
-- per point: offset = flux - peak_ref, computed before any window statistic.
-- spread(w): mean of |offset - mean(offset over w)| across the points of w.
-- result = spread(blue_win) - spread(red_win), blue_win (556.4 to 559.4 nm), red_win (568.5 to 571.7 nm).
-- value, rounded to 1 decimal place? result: 0.4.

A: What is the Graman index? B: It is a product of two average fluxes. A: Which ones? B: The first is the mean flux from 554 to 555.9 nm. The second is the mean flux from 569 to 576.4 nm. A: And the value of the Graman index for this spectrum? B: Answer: 124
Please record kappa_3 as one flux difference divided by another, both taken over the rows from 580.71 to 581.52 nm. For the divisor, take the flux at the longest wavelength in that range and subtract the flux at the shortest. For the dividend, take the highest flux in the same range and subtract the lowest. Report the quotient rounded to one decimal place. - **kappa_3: -1.0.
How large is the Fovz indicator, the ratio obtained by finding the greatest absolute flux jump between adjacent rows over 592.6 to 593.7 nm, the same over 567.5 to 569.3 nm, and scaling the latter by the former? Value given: 2.7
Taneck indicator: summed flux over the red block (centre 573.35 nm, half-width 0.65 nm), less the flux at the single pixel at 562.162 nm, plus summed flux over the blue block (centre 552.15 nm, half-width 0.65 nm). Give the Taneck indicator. 105.7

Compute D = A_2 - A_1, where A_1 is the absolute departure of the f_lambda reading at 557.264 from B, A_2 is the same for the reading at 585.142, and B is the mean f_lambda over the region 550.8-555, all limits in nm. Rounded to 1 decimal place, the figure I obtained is 3.5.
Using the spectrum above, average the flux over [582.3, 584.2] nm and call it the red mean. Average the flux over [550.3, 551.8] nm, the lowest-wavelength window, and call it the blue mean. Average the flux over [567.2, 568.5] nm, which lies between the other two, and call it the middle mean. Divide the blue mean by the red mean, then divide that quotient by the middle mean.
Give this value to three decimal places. 0.072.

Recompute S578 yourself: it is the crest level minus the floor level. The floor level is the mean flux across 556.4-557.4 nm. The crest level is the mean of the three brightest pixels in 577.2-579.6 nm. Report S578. 1.4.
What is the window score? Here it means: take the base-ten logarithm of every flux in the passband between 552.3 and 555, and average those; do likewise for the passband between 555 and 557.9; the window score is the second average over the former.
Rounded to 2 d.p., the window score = 1.04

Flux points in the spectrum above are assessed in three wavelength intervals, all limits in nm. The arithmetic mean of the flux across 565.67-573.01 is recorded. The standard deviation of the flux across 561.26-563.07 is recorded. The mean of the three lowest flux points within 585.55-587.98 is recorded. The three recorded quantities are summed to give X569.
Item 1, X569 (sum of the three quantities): 24.9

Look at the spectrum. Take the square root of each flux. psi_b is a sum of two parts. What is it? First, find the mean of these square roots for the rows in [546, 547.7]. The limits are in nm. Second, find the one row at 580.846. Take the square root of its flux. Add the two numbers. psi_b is 6.83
